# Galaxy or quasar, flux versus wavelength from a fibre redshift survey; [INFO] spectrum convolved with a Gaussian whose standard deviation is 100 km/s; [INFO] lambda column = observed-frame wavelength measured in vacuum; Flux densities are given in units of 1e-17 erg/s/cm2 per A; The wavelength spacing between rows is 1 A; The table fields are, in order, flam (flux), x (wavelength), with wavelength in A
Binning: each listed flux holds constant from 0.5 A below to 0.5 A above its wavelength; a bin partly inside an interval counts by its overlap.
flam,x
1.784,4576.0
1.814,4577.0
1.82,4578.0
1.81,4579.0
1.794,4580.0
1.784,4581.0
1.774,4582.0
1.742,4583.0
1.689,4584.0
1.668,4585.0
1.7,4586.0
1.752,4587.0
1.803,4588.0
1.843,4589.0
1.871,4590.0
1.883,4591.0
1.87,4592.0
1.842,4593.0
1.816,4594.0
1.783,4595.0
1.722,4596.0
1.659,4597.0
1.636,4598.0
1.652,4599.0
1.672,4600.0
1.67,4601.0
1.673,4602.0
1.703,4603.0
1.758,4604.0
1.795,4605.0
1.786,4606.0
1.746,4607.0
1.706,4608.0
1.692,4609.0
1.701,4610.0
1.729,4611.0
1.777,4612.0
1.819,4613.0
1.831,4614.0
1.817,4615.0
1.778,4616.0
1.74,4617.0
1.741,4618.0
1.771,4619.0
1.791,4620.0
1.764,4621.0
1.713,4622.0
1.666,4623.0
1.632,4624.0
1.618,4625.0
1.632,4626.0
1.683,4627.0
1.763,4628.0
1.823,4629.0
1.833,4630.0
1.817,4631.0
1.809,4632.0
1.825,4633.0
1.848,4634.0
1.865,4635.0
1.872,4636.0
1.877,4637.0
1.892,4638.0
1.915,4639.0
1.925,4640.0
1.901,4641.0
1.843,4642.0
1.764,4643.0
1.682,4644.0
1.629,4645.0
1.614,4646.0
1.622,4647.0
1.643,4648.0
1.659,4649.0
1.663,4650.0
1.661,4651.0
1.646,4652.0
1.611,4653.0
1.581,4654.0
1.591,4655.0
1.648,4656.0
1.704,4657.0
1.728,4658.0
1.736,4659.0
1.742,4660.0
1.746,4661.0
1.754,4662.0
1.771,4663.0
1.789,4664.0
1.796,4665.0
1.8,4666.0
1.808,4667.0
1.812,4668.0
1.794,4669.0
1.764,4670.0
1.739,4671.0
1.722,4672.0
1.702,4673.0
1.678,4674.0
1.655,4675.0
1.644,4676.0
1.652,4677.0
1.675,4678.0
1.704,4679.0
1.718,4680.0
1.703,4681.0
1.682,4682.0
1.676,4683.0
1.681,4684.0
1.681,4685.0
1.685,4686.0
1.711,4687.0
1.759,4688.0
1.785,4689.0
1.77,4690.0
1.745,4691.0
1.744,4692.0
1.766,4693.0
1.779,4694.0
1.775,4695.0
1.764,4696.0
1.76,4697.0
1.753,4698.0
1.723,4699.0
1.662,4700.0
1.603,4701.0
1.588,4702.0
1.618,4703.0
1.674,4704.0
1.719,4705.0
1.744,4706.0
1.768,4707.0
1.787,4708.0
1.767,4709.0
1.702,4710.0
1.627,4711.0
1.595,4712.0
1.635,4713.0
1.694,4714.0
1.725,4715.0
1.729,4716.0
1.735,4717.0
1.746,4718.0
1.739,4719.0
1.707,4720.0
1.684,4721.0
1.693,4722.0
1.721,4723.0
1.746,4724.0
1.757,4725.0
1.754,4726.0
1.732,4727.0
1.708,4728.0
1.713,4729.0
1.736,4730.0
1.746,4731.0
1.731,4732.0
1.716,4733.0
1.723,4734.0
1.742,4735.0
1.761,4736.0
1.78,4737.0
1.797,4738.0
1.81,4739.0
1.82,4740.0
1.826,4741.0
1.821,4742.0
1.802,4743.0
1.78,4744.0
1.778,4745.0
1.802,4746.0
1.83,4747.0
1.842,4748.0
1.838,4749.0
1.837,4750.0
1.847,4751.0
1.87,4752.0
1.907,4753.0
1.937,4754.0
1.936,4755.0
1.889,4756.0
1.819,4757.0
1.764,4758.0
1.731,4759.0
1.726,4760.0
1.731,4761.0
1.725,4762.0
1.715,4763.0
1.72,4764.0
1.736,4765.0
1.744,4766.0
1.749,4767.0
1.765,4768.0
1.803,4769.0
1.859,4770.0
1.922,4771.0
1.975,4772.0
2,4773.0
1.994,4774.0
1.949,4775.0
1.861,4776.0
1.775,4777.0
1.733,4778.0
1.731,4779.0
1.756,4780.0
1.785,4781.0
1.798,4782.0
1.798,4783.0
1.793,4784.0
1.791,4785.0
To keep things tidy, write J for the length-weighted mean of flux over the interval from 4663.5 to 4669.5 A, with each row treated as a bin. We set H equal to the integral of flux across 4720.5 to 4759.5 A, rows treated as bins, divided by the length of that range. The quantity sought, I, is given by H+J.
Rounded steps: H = 1.79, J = 1.80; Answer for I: 3.59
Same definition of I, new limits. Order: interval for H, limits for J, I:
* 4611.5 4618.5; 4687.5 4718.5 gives 3.50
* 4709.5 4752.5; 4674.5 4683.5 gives 3.43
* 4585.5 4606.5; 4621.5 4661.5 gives 3.49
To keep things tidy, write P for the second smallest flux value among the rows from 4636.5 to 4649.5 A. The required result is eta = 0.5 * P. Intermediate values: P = 1.622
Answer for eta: 0.811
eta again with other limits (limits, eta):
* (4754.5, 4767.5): 0.860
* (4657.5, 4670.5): 0.868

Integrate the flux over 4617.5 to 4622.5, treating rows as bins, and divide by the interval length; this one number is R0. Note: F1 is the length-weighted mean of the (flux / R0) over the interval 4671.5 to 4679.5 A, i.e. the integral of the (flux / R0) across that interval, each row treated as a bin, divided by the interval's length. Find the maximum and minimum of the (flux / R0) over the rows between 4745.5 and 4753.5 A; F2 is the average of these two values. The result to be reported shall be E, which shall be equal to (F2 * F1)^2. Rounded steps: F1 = 0.96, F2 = 1.06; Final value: 1.02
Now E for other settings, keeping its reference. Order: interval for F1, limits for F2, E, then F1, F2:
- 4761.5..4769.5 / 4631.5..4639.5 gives 1.11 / 0.99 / 1.06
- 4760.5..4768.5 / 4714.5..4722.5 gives 0.93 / 0.99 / 0.98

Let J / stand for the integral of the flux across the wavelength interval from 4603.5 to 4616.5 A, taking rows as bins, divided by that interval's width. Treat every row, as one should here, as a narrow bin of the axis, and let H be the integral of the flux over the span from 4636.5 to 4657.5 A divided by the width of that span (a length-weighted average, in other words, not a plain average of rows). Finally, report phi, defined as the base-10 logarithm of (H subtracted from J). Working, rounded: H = 1.72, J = 1.76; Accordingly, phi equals -1.3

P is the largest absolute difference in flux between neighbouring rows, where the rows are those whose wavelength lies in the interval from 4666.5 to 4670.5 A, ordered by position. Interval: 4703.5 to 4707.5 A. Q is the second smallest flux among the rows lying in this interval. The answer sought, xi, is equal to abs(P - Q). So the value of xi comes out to 1.69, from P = 0.030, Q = 1.719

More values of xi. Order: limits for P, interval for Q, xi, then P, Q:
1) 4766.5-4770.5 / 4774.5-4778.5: 1.72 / 0.056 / 1.775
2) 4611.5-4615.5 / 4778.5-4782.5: 1.71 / 0.042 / 1.756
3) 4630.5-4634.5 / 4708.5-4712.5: 1.60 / 0.023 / 1.627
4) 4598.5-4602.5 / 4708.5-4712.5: 1.61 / 0.020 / 1.627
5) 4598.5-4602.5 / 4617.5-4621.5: 1.74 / 0.020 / 1.764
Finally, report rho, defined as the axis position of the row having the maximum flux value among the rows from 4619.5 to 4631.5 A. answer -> 4630.0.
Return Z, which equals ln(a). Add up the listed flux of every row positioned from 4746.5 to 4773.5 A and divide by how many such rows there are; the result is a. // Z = 0.600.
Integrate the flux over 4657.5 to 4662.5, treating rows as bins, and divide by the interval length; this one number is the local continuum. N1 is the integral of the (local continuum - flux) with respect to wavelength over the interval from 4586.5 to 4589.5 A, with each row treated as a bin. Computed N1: -0.17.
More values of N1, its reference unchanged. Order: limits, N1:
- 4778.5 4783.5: -0.16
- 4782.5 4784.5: -0.11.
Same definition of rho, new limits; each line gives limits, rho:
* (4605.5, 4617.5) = 4614.0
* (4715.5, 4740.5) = 4740.0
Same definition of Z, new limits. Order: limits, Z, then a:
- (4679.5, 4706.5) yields 0.539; 1.71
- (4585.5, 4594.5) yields 0.599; 1.82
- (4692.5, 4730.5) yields 0.539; 1.71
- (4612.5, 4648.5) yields 0.572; 1.77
